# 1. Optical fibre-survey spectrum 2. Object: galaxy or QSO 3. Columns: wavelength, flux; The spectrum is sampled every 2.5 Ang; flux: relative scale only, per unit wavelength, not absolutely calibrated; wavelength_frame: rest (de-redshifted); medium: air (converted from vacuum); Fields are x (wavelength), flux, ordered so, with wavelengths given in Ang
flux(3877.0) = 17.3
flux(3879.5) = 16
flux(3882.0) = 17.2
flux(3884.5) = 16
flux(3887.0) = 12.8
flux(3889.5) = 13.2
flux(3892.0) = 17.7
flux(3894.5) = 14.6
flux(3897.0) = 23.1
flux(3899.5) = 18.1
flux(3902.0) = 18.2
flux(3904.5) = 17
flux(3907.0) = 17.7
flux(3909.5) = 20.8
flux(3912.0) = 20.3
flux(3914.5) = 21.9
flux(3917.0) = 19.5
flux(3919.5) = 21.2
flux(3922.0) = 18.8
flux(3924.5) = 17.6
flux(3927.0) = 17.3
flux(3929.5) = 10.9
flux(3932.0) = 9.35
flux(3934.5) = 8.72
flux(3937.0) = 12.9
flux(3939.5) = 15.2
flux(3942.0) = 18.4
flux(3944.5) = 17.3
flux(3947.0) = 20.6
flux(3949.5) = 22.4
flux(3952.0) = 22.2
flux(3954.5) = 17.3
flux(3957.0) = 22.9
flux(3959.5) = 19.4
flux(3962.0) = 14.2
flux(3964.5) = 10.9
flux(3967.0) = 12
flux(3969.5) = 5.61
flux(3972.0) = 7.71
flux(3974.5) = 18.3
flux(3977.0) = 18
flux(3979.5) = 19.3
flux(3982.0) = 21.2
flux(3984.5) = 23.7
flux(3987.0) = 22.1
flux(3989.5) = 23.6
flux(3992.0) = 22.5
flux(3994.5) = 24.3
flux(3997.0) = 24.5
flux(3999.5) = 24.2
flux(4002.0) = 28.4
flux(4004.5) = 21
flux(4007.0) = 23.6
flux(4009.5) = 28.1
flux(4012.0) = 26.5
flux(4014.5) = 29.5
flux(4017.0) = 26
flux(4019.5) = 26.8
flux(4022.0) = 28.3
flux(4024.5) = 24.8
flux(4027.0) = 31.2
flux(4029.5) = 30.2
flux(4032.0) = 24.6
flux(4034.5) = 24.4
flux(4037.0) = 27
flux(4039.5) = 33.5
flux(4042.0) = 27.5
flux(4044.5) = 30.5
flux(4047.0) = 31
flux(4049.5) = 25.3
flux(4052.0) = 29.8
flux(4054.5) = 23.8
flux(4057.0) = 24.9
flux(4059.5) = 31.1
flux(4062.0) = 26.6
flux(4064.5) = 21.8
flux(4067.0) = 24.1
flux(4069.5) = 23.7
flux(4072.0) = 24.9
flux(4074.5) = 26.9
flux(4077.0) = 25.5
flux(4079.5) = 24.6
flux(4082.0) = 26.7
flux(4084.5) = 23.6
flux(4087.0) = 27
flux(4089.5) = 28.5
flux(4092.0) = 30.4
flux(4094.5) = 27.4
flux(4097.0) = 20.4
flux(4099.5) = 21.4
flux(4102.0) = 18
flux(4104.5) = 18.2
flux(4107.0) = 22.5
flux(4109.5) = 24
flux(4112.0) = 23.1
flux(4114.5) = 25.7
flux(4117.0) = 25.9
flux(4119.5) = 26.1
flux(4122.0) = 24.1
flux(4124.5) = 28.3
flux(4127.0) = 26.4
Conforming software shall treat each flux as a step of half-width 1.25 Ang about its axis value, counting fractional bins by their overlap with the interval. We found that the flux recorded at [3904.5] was 17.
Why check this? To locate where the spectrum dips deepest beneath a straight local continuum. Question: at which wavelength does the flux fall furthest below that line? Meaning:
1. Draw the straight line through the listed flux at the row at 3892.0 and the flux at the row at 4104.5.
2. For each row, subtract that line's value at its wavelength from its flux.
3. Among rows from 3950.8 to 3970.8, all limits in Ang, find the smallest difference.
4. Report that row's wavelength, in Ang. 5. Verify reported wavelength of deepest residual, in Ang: 3969.5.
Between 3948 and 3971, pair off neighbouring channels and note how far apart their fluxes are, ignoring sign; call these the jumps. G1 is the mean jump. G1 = 3.8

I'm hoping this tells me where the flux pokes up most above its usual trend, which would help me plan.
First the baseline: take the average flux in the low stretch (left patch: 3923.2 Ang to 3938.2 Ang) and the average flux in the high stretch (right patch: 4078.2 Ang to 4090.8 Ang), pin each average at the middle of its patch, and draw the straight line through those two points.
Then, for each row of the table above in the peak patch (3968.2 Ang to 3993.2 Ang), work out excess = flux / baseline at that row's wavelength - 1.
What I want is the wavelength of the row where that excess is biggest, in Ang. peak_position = 3984.5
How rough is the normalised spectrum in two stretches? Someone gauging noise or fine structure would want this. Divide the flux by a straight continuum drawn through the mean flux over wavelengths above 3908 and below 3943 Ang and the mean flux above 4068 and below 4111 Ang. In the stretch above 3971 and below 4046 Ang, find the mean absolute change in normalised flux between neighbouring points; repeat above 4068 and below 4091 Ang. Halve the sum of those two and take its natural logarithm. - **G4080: -2.19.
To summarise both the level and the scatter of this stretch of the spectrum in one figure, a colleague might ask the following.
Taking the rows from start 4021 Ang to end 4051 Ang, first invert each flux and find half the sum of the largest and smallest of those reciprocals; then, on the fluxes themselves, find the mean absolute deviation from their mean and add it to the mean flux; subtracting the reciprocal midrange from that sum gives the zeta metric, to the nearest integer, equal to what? 31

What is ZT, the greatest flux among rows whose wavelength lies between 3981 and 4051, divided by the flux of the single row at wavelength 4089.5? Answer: 1.2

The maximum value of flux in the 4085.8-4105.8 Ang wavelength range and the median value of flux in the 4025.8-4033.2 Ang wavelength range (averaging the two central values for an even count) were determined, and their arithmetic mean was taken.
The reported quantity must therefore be 30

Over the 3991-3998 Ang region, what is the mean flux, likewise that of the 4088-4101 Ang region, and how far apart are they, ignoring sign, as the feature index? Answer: 2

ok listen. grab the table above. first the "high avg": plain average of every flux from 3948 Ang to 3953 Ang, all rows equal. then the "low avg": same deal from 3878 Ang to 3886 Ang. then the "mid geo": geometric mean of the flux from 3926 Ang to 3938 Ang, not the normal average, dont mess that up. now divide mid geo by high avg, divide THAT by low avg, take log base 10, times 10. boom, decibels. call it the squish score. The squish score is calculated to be -15.0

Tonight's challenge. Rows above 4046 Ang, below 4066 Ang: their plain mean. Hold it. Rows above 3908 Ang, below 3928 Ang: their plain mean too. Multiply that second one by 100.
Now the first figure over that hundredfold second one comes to 0.0136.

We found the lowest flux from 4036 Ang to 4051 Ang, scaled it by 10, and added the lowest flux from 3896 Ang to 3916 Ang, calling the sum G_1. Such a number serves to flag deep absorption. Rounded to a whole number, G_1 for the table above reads 270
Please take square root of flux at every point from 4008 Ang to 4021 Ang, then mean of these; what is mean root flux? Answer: 5.2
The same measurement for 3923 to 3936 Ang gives 3.5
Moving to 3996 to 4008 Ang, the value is 4.9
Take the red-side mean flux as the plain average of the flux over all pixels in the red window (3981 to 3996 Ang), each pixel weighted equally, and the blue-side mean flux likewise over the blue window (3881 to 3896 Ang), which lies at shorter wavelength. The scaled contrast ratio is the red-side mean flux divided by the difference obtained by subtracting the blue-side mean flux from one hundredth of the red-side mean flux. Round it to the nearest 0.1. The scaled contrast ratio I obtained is -1.5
